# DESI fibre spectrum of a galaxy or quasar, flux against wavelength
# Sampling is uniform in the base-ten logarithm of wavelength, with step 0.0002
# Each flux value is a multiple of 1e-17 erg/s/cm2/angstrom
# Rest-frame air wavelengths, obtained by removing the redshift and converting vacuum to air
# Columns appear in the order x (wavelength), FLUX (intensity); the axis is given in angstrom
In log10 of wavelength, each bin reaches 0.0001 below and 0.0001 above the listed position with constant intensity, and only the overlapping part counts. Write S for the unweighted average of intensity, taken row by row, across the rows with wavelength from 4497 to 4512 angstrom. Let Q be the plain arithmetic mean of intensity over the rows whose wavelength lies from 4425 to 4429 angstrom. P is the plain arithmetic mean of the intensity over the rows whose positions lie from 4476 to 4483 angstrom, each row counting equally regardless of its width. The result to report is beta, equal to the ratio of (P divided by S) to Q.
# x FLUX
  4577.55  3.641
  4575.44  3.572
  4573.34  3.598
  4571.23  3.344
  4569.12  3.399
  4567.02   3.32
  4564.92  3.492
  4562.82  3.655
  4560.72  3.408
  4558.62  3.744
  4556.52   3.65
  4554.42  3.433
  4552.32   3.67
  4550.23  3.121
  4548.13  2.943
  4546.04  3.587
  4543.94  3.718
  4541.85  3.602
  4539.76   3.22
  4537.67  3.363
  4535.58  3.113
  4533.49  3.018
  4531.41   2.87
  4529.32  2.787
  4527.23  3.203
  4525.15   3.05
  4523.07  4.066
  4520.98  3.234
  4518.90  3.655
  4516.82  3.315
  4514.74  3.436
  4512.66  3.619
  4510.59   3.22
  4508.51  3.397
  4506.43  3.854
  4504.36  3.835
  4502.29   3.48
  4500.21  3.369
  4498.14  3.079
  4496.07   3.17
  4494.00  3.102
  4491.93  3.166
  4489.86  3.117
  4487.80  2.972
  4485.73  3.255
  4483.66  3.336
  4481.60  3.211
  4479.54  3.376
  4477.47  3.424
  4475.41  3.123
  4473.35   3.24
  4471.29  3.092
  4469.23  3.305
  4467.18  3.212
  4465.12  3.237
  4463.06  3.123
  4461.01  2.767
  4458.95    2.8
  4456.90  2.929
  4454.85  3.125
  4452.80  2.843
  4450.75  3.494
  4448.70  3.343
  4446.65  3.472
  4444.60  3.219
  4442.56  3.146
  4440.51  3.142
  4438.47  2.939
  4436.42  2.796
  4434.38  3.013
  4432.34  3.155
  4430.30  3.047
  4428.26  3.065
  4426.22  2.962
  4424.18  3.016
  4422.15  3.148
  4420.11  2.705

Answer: 0.32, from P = 3.34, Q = 3.0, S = 3.46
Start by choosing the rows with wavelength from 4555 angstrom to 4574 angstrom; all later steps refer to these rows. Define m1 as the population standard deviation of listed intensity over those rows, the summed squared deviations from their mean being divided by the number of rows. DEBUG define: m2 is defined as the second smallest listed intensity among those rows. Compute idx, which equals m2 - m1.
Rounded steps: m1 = 0.15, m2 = 3.344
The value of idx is 3.2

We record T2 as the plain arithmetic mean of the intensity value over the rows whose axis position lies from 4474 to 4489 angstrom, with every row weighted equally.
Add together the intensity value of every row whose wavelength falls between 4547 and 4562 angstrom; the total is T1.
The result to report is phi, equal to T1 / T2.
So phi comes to 7.4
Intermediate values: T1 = 24.0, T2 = 3.24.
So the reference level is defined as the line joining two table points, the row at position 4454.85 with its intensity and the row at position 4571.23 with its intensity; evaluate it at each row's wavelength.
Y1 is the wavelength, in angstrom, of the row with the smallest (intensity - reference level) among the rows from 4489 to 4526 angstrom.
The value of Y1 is 4525.15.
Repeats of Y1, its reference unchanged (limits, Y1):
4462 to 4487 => 4471.29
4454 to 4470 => 4461.01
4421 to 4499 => 4461.01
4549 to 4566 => 4550.23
